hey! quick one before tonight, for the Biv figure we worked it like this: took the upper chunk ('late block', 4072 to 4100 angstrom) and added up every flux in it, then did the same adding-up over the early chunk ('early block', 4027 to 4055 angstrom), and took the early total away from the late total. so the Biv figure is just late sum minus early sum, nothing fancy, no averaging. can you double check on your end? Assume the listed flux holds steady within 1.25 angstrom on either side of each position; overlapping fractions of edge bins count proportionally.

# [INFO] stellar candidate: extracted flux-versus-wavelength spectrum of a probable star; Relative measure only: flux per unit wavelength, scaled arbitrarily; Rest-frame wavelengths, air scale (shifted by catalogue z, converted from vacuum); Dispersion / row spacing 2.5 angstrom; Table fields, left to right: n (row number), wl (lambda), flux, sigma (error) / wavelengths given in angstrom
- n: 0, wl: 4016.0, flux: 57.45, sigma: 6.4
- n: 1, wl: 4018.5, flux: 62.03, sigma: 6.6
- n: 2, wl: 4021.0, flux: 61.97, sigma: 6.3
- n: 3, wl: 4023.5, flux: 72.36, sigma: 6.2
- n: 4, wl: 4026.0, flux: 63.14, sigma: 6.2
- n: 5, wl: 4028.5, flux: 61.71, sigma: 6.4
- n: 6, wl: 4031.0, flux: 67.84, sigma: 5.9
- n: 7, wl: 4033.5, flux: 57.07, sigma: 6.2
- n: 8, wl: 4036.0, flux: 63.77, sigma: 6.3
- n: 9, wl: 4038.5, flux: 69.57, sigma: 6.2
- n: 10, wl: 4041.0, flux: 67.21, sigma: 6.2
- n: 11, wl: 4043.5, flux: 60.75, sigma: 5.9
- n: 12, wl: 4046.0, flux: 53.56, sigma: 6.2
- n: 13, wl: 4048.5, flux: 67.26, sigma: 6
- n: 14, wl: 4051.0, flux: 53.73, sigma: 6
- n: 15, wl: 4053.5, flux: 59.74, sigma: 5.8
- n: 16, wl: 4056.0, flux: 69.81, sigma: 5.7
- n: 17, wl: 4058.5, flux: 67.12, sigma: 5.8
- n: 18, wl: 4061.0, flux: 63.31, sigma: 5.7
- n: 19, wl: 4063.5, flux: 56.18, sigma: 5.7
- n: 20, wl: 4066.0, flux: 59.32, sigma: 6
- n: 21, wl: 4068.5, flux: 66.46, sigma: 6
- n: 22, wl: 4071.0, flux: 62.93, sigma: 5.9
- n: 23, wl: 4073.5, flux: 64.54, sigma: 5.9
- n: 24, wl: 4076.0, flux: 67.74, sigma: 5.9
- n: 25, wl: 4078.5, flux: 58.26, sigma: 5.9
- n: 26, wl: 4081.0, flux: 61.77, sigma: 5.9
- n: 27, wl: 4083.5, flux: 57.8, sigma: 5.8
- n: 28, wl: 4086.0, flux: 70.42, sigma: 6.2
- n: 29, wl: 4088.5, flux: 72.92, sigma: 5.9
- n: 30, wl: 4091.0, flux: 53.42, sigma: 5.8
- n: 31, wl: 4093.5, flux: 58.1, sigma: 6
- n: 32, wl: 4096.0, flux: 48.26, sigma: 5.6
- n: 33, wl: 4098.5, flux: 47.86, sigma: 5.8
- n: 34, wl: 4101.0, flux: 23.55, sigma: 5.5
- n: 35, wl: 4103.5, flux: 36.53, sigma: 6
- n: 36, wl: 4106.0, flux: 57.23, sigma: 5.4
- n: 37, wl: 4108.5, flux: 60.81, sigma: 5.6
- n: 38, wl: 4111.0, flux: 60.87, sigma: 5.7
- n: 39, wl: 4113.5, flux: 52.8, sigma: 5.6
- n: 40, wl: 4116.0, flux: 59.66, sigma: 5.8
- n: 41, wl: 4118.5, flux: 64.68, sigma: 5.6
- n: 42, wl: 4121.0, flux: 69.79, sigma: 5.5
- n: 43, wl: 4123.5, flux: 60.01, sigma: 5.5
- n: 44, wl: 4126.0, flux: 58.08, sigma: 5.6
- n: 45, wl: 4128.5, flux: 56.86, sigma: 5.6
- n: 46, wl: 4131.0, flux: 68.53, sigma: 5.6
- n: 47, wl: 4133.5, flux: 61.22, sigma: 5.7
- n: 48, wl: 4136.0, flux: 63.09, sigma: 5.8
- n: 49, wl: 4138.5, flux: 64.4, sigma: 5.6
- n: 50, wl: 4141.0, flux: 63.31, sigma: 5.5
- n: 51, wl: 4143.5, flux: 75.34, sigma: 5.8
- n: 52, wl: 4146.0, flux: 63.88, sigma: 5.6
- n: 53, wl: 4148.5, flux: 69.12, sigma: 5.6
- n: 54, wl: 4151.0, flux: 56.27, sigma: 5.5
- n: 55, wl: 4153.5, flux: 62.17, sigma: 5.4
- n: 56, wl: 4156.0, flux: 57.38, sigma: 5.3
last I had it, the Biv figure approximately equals -21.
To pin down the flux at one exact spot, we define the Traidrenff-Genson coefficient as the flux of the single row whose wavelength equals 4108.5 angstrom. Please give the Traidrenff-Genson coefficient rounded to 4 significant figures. 60.81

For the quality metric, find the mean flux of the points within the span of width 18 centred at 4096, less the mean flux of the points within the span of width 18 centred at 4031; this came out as -16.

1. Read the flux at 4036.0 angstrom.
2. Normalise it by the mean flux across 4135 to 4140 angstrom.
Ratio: 1.00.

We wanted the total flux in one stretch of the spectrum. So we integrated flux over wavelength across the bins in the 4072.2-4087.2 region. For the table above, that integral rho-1 951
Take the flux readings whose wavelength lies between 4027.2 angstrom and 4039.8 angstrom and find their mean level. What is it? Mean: 64.0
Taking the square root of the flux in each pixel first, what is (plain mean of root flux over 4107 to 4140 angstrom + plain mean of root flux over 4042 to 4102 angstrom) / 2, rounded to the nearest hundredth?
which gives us 7.76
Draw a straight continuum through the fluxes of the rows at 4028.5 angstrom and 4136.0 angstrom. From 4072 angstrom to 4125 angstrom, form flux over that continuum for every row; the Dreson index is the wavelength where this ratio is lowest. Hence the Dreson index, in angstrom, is 4101.0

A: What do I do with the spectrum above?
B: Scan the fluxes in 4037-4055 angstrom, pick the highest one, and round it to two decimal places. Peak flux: 69.57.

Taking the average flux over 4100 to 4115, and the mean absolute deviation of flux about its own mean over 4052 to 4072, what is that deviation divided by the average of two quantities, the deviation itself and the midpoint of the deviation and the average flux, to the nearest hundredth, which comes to 0.24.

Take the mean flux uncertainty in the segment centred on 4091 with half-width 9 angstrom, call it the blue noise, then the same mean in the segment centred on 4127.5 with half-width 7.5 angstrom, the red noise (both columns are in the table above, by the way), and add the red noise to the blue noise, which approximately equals 11.5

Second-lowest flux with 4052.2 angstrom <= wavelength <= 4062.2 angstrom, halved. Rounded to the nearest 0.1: 31.7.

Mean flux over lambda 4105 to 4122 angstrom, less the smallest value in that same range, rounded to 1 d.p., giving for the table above 8.0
